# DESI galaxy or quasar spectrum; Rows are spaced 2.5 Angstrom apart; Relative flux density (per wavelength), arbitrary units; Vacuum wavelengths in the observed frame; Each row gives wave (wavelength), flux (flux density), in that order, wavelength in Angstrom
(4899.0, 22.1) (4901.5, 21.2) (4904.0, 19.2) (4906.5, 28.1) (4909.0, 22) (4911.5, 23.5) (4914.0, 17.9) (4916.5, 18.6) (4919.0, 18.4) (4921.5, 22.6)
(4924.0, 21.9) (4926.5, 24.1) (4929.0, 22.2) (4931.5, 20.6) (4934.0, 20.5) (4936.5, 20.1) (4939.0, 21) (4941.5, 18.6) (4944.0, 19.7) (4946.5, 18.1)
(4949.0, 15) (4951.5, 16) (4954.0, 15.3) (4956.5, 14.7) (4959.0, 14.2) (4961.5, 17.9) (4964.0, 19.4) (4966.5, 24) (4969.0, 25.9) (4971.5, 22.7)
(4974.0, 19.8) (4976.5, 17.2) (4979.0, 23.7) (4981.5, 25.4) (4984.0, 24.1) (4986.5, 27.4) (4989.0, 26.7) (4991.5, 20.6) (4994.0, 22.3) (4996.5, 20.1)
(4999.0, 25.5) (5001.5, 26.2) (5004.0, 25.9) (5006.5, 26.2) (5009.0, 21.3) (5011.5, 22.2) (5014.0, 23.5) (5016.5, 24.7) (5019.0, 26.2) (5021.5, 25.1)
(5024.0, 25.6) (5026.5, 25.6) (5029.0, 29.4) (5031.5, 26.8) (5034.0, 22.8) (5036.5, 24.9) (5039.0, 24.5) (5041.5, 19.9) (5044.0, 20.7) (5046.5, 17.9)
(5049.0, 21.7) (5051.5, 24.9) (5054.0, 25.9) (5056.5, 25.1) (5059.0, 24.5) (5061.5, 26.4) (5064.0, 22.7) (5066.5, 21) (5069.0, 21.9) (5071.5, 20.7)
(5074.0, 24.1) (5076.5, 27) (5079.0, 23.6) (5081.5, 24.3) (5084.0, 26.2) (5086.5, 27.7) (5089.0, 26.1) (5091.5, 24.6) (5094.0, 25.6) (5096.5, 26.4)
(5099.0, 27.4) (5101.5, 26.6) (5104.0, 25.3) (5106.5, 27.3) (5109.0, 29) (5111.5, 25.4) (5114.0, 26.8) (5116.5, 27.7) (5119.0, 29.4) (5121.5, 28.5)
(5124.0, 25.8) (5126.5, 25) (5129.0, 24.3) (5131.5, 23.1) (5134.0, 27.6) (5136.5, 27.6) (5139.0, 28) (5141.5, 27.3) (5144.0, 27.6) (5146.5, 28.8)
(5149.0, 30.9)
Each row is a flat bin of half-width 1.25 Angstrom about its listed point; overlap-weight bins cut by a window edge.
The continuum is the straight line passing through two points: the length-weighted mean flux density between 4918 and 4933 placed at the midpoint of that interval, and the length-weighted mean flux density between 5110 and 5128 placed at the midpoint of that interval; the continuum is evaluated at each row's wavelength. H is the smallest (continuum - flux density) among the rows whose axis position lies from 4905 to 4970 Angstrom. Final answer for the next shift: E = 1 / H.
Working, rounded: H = -6.9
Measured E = -0.14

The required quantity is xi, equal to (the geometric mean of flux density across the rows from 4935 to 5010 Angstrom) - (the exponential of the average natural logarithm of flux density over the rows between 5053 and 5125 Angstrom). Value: -5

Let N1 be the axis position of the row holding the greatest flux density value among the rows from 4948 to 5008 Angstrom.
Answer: 4986.5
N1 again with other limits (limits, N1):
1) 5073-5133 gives 5119.0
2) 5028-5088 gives 5029.0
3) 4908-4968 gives 4926.5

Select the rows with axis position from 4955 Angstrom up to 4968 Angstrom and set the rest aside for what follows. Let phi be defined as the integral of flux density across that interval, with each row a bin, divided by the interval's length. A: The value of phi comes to 18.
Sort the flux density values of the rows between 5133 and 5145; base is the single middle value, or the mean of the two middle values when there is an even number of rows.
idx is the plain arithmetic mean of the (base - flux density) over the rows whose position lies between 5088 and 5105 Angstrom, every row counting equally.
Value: 1.6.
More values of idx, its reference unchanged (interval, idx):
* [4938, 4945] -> 7.8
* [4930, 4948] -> 7.8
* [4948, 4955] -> 12.2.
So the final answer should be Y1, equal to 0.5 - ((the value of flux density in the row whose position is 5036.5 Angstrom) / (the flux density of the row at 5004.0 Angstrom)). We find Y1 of -0.46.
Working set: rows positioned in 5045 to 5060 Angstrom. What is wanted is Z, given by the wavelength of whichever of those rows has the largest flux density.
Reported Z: 5054.0 Angstrom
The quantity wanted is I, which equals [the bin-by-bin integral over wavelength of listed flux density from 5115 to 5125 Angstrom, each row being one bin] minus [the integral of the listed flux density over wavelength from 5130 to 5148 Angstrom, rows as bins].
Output -210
